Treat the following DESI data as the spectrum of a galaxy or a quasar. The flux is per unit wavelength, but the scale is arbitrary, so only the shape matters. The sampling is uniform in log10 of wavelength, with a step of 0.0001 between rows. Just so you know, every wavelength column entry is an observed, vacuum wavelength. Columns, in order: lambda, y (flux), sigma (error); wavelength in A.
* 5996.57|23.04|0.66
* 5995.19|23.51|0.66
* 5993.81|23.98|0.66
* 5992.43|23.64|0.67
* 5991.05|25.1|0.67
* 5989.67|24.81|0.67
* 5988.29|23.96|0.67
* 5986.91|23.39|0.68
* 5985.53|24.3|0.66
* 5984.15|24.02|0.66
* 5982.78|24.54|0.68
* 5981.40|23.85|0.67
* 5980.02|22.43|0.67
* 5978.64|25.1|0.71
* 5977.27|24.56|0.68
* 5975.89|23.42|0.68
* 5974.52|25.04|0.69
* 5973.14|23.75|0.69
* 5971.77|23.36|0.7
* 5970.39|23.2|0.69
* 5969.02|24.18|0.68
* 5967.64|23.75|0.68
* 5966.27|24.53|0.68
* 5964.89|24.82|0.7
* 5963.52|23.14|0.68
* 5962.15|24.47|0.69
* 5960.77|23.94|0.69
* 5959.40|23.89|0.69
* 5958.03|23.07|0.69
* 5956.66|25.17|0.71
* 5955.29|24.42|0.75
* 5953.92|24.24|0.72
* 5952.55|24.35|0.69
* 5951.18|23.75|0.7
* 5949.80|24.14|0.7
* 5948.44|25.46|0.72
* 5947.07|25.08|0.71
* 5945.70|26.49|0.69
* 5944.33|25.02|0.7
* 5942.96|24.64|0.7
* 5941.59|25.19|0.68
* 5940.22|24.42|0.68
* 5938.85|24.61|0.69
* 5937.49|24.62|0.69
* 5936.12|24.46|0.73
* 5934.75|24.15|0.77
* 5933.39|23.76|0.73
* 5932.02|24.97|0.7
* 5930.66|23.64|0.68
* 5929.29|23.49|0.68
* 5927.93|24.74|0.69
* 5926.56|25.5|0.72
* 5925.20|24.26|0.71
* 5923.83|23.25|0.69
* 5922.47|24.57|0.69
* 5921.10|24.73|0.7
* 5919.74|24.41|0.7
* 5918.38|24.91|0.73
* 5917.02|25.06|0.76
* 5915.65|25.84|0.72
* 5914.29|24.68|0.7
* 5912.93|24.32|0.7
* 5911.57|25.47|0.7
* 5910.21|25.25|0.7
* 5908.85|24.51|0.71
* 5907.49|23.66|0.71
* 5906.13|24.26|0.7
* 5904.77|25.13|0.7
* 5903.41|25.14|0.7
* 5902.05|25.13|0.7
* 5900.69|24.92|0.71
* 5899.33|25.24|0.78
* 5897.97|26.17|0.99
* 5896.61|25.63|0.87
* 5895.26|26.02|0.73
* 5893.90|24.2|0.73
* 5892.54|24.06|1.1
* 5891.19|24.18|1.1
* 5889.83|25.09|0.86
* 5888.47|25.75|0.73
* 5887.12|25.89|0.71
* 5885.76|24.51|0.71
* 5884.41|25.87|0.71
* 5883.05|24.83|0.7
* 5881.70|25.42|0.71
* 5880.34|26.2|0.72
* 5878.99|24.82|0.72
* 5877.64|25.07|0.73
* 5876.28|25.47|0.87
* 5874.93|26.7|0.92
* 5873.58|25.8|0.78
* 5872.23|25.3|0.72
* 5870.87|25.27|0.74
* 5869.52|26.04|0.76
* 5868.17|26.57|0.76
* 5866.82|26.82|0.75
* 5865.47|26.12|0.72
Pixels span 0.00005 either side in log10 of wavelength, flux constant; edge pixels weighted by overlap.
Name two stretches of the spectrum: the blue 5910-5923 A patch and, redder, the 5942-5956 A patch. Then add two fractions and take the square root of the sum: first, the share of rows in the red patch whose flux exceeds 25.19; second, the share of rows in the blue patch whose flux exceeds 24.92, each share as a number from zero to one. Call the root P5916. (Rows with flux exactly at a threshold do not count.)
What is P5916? 0.77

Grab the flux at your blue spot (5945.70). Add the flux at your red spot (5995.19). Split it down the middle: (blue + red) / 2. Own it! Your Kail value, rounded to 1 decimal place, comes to 25.0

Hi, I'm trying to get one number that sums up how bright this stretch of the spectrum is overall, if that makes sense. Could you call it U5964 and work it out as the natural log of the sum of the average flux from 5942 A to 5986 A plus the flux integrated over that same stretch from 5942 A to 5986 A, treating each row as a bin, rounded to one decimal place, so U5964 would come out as 7.0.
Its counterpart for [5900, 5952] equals 7.2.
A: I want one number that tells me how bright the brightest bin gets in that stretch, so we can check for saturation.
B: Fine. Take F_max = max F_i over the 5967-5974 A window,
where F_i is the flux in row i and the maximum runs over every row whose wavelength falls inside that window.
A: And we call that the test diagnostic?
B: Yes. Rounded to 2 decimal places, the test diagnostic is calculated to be 24.18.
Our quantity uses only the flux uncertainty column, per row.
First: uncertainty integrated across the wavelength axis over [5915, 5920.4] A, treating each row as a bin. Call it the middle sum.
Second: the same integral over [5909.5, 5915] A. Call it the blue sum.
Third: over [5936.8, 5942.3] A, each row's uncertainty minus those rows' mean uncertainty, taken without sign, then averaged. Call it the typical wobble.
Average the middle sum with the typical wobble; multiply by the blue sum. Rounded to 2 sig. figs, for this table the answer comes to 7.6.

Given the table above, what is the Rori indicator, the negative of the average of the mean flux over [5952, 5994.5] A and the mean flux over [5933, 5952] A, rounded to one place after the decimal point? -24.4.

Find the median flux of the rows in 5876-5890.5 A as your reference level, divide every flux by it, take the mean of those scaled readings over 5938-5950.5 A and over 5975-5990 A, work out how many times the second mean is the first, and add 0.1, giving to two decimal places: 1.06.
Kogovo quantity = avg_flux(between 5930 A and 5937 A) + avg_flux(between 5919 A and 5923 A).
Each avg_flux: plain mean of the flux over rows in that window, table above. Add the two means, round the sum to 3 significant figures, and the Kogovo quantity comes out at 48.8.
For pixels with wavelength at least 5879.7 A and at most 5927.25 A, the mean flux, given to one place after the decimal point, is 25.0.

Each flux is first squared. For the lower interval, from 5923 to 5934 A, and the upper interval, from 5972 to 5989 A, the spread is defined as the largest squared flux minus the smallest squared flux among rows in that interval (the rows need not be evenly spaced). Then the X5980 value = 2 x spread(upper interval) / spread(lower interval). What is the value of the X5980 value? 2.3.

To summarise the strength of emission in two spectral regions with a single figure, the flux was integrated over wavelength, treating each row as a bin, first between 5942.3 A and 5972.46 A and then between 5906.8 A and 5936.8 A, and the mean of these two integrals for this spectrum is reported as 735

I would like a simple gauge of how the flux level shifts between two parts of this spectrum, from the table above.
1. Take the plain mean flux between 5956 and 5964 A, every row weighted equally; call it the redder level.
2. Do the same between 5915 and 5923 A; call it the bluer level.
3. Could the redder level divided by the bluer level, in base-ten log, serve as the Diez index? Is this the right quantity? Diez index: -0.017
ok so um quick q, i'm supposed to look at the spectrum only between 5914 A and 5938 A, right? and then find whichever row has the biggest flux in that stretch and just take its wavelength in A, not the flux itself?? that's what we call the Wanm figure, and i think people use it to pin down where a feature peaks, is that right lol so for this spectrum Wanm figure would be 5915.65 A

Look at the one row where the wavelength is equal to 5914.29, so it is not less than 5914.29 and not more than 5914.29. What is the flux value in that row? 24.68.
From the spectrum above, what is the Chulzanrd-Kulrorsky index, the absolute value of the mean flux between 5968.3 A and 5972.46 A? 23.6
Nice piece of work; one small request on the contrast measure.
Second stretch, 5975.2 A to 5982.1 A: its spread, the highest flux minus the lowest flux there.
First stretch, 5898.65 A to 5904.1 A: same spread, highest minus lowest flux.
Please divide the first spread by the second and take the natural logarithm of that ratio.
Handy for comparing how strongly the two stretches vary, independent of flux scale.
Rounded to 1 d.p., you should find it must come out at -2.1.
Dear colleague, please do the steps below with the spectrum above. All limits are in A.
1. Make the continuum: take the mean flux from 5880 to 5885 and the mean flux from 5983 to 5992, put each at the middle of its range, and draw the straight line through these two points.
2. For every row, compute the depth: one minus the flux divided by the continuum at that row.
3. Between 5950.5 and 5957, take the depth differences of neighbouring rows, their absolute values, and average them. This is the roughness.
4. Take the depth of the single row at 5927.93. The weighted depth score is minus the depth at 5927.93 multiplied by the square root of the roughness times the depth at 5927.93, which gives -0.0001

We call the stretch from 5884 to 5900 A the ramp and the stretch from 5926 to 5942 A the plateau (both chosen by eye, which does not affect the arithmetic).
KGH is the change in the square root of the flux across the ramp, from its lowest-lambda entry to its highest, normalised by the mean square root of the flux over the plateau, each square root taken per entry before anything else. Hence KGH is -0.013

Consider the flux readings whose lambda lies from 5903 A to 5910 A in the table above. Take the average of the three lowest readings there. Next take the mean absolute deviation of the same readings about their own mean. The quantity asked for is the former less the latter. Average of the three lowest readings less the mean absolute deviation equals 23.7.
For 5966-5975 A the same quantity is 22.9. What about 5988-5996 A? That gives 23.2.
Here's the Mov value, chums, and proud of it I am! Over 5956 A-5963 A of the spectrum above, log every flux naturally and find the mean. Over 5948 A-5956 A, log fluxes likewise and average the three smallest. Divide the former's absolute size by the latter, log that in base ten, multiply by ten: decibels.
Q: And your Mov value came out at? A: 0.003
